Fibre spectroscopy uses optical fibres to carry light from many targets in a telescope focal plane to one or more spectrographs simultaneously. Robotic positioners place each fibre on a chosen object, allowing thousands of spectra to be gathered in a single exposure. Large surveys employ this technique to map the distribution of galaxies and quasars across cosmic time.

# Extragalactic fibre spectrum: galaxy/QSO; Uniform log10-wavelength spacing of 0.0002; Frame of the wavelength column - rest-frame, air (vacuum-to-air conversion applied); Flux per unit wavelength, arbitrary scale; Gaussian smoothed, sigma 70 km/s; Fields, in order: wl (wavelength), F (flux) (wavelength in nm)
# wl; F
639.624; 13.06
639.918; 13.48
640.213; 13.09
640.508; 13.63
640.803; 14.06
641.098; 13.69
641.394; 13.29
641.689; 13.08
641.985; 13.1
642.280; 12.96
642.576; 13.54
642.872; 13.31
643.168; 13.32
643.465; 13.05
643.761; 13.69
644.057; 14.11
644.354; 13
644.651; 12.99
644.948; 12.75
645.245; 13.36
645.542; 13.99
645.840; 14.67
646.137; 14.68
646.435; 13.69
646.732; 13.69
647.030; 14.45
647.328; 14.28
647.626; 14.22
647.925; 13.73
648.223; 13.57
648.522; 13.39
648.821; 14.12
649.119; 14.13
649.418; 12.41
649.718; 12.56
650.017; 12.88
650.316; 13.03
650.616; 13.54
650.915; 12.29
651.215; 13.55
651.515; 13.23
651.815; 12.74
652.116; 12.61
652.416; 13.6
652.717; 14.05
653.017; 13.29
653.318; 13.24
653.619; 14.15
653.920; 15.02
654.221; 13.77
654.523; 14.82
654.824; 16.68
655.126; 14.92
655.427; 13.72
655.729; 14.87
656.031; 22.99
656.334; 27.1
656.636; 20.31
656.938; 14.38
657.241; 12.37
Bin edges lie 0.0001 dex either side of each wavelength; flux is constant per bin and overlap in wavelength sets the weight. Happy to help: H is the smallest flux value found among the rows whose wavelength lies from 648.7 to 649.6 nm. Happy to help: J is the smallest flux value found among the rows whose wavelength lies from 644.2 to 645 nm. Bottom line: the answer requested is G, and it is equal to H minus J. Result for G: -0.3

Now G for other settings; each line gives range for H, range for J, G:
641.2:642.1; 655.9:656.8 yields -7.2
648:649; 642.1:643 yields 0.4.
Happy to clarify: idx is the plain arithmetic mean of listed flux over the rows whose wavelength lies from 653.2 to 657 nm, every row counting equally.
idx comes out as 16.6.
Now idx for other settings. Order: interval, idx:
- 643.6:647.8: 13.8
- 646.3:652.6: 13.4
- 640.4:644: 13.4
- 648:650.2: 13.3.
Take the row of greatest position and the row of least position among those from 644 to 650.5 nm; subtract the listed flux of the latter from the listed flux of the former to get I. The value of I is -1.1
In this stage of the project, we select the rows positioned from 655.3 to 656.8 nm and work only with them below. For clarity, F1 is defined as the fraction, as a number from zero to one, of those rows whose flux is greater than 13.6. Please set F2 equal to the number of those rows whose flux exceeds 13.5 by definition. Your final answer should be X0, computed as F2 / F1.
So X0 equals 5.0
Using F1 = 1.0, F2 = 5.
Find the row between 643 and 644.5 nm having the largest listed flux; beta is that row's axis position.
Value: 644.057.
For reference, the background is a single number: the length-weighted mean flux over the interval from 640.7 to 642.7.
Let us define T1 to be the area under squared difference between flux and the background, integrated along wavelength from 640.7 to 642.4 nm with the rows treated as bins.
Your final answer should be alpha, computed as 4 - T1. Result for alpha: 3.8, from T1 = 0.2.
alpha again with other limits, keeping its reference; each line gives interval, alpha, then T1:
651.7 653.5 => 3.5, 0.5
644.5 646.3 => 2.7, 1.3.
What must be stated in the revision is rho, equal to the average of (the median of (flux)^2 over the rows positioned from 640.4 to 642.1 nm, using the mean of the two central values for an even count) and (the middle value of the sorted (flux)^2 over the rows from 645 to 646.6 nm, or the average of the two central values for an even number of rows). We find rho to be 188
